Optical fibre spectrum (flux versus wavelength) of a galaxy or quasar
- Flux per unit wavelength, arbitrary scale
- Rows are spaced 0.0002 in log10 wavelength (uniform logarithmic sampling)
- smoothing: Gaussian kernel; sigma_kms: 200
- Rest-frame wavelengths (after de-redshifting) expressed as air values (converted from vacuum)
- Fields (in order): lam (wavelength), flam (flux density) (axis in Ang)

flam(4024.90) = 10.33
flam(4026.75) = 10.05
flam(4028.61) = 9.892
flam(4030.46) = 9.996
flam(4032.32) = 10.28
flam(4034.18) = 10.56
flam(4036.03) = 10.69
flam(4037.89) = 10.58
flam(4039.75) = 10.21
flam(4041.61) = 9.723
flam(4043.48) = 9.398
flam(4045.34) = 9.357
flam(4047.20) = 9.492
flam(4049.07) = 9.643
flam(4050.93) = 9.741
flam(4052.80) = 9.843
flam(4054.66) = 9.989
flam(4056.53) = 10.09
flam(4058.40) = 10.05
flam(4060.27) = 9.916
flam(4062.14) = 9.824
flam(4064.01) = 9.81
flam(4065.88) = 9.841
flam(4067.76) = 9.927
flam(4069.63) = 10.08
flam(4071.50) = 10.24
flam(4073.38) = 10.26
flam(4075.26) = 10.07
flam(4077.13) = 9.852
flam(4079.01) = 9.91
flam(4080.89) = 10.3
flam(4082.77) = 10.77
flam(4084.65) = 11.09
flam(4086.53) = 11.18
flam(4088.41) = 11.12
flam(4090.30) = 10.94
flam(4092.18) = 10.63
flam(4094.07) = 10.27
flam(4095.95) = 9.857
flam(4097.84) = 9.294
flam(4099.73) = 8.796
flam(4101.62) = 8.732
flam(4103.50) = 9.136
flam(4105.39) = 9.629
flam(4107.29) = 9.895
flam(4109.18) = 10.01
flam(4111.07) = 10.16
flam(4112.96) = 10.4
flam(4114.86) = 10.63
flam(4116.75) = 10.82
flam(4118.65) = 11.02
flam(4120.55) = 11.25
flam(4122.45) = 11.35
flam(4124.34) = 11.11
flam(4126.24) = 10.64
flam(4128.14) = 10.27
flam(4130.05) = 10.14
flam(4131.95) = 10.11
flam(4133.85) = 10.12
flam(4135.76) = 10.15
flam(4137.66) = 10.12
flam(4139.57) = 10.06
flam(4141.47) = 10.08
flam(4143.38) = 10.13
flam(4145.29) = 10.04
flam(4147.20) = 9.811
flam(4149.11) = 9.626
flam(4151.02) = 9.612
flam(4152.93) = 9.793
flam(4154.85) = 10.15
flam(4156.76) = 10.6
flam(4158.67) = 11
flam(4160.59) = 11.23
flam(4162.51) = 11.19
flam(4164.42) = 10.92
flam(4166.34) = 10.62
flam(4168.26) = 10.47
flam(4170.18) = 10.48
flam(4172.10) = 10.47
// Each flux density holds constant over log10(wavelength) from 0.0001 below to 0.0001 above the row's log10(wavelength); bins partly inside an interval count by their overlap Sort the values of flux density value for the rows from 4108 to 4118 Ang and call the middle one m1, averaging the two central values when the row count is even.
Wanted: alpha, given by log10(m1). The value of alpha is 1.02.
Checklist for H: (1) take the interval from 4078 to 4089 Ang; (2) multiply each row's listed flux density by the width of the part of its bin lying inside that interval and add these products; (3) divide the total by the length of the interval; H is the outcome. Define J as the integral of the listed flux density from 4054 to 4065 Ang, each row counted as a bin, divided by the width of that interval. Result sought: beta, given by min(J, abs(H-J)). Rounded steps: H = 10.7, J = 9.9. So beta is 0.8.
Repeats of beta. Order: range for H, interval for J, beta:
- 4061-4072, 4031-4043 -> 0.3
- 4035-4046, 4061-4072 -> 0.1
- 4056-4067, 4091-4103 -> 0.3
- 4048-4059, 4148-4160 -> 0.3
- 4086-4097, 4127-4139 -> 0.5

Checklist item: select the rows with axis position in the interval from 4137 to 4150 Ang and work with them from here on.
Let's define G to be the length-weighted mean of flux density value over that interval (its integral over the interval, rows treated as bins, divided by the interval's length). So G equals 10.0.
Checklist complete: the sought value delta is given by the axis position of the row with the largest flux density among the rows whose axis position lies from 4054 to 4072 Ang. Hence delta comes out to 4071.50 Ang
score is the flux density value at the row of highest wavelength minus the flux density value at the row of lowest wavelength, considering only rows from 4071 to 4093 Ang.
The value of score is 0.4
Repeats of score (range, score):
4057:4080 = -0.1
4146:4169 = 0.7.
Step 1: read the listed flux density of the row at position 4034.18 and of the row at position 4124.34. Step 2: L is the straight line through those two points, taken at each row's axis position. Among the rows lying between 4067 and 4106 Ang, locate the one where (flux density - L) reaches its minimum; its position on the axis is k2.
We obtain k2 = 4101.62 Ang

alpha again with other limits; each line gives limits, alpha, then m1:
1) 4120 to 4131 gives 1.04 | 10.9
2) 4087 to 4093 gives 1.04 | 10.9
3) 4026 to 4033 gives 1.00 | 10.0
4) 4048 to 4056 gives 0.99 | 9.8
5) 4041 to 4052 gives 0.98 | 9.6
